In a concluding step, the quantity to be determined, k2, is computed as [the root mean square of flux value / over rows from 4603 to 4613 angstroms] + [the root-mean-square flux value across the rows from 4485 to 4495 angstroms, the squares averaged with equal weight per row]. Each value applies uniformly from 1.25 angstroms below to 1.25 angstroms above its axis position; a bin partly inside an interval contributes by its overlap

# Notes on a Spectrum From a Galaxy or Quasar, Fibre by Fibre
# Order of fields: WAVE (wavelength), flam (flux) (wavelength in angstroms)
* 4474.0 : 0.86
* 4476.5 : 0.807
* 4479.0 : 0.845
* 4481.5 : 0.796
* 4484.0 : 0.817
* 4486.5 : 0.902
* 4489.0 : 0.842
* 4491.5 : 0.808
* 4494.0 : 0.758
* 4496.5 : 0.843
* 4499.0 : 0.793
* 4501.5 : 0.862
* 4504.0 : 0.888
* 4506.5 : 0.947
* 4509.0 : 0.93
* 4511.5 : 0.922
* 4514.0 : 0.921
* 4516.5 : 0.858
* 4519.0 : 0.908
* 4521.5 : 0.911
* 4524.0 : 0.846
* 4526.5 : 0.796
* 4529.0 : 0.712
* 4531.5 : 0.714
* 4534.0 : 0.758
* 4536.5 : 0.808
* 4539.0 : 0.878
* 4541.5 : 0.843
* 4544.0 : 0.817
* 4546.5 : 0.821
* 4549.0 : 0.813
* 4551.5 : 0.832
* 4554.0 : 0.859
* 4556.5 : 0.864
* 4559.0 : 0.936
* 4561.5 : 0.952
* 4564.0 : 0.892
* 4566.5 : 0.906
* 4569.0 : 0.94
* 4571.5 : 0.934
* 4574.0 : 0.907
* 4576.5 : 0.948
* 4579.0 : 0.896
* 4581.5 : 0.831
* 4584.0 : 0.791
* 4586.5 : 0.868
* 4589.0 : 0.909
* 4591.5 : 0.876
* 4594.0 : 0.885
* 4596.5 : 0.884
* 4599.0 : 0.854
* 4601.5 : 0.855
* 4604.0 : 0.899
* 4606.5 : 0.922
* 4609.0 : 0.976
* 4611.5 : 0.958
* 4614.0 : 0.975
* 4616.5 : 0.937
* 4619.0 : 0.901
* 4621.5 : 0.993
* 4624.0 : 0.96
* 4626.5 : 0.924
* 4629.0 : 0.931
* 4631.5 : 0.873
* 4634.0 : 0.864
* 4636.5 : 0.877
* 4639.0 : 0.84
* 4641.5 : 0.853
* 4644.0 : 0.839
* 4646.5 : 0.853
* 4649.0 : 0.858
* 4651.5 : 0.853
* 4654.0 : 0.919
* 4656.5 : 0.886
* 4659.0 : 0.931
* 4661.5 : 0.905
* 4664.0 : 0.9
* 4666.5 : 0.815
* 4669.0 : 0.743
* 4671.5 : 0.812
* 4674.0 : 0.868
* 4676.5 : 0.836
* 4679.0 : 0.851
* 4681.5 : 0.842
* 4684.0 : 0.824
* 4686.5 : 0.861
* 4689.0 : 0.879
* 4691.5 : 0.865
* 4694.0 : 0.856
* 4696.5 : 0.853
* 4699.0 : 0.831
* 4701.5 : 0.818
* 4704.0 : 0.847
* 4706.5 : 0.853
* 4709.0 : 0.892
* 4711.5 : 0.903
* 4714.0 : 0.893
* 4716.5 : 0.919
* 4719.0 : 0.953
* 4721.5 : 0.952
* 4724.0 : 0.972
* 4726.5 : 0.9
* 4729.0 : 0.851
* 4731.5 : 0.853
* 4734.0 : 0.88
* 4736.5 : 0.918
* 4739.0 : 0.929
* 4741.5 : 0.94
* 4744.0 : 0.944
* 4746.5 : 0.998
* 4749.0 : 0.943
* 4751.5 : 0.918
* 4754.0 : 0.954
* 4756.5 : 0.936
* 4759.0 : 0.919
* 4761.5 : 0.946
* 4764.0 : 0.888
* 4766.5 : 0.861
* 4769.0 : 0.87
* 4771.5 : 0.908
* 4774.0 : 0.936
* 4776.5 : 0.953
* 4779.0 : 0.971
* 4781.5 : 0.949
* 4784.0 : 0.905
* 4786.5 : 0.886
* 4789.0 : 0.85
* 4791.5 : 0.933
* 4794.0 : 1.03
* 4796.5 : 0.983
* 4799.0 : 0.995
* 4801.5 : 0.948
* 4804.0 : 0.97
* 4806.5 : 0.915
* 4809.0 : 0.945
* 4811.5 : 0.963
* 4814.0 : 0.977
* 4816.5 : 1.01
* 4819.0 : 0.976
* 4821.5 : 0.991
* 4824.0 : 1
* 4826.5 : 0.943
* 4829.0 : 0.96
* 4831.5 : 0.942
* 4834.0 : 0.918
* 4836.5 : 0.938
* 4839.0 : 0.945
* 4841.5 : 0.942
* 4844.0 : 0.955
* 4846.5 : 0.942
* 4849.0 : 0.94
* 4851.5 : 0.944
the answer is 1.77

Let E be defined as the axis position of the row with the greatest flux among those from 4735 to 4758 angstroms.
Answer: 4746.5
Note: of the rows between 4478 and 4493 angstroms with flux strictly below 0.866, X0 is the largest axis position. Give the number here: 4491.5 angstroms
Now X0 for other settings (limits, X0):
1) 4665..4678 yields 4676.5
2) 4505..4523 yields 4516.5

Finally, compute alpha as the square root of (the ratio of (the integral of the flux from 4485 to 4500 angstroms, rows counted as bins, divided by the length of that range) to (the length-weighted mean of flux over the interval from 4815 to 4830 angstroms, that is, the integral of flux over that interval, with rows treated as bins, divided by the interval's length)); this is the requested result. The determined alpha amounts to 0.92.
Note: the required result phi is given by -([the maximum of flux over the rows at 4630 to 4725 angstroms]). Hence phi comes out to -0.97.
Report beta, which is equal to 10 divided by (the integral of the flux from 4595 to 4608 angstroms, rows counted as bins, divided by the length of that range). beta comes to 11.3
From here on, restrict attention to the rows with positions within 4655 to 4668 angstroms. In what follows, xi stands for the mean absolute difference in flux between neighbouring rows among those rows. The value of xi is 0.040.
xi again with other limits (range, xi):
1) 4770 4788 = 0.025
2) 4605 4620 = 0.033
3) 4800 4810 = 0.036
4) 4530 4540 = 0.055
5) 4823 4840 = 0.024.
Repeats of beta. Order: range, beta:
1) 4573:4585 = 11.4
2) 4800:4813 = 10.5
